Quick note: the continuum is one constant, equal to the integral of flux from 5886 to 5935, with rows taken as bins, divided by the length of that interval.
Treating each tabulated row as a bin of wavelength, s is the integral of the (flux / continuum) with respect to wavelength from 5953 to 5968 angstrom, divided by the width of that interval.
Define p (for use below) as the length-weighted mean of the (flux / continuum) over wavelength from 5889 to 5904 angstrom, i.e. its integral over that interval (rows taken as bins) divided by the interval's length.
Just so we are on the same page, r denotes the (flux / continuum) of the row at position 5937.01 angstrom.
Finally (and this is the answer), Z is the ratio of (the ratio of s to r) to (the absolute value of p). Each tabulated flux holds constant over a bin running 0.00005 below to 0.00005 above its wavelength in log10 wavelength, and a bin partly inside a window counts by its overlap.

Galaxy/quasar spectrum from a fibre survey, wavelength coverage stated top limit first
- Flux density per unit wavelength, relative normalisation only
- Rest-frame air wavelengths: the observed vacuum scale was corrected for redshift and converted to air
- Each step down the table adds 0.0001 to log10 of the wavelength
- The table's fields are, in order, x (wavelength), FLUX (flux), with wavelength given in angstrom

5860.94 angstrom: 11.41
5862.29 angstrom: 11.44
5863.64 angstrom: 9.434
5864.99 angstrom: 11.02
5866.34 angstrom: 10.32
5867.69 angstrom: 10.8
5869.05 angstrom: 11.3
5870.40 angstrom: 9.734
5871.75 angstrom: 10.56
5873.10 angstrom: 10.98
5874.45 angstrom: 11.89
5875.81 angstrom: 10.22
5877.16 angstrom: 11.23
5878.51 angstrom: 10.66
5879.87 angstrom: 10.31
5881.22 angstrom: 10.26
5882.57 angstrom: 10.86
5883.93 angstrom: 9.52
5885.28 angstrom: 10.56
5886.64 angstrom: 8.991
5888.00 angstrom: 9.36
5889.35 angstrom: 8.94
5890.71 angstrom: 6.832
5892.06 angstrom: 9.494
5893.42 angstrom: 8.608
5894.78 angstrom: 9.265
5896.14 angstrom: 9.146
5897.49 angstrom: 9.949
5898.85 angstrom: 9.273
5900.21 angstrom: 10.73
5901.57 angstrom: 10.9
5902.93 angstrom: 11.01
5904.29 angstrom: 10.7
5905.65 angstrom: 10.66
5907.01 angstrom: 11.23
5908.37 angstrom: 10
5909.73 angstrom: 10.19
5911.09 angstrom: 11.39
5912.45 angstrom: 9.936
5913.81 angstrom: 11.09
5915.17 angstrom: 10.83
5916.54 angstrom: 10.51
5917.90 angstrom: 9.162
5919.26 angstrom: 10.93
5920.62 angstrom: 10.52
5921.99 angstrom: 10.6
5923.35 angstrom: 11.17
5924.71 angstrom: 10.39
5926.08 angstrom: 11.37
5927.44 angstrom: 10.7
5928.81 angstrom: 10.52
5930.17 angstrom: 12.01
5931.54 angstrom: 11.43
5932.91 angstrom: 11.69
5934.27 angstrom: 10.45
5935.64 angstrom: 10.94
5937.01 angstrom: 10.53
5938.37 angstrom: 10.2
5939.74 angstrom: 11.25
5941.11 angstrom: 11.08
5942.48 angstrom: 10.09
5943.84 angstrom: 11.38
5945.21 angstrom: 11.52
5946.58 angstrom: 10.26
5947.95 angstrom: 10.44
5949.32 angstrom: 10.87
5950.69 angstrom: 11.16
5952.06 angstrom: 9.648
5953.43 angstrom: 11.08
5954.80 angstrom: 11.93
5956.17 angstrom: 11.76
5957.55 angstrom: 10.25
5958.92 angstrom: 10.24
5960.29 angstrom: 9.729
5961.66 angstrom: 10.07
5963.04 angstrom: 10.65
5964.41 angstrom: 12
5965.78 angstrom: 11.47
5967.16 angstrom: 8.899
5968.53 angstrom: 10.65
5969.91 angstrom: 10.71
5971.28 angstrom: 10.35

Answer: 1.10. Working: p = 0.925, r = 1.02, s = 1.04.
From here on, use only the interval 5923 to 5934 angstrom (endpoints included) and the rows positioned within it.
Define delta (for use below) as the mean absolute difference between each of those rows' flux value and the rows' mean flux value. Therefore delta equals 0.47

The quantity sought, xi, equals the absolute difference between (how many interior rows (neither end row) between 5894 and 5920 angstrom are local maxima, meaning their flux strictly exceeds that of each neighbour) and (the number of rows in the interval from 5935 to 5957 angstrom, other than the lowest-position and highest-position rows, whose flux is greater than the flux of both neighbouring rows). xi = 1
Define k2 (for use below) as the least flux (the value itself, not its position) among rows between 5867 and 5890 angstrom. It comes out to 8.94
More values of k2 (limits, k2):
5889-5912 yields 6.832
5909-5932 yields 9.162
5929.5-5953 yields 9.648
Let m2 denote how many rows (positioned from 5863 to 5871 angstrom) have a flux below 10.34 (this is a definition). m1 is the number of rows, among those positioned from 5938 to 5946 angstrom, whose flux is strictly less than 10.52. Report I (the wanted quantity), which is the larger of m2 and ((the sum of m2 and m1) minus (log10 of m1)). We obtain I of 4.7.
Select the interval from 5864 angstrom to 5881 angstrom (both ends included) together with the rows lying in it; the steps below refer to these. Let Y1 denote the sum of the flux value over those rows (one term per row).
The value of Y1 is 129.0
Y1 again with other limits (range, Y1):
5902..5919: 126.7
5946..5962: 127.4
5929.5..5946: 132.6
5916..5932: 129.3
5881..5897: 111.8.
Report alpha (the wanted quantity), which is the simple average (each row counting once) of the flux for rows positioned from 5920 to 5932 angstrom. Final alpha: 11.0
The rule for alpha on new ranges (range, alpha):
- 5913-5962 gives 10.8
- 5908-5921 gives 10.5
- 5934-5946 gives 10.8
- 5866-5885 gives 10.6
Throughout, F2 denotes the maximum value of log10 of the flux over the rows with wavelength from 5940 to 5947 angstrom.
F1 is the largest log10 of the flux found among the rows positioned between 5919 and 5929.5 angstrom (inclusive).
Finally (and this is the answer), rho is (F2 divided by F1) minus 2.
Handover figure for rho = -0.99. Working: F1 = 1.06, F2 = 1.061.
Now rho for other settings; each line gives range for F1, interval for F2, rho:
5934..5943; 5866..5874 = -1.00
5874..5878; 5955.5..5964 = -1.00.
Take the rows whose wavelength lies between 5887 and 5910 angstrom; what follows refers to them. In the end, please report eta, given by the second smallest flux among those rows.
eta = 8.608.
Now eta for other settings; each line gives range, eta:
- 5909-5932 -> 9.936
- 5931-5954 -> 10.09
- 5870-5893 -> 8.94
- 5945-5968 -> 9.648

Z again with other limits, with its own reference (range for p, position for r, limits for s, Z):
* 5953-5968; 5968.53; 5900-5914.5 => 0.96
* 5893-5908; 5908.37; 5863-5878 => 1.08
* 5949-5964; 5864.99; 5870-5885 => 0.92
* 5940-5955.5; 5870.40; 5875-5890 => 0.98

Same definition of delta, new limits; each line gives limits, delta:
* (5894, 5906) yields 0.69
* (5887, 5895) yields 0.69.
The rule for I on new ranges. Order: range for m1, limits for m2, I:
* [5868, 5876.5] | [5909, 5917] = 3.7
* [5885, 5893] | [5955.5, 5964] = 8.3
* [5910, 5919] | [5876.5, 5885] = 5.5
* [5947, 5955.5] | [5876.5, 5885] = 4.7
